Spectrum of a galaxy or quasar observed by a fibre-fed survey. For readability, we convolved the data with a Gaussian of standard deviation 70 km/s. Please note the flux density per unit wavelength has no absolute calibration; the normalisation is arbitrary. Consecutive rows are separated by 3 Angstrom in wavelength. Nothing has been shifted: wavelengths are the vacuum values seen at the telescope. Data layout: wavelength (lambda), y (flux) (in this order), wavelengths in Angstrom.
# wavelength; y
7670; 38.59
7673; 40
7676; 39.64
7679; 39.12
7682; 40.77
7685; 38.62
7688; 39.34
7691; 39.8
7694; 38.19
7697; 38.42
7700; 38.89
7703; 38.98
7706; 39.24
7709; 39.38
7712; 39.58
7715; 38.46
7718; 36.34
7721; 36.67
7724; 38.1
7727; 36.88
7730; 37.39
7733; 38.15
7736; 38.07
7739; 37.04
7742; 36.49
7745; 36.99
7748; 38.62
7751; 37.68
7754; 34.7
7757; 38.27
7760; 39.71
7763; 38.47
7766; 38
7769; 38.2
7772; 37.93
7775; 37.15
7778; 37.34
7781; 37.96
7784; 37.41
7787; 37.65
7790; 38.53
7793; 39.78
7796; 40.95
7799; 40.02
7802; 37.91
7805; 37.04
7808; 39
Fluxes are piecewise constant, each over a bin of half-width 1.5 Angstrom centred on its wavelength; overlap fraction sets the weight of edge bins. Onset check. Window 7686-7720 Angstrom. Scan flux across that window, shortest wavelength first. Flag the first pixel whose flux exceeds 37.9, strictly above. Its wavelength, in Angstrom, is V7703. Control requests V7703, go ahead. 7688 Angstrom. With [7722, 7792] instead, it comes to 7724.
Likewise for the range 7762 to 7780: 7763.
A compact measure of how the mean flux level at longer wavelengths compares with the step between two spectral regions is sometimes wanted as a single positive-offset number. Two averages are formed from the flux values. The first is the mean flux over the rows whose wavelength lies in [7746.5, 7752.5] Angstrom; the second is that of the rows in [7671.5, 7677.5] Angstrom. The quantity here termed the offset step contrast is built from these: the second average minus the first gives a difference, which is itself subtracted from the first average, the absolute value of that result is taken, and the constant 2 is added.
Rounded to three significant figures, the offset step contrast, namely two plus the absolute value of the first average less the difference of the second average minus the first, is 38.5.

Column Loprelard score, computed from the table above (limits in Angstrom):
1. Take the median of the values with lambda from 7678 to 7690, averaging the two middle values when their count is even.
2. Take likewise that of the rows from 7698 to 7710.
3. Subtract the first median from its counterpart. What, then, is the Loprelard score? -0.1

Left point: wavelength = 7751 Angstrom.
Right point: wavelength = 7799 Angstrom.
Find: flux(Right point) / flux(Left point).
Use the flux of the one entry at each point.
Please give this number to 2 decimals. 1.06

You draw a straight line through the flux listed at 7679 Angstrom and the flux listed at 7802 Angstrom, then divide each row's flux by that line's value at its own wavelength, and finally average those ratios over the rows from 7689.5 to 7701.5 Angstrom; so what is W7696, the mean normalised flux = 1.00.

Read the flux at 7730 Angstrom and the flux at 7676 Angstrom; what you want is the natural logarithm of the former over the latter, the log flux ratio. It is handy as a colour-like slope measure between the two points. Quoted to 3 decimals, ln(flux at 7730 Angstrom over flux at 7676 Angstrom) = -0.058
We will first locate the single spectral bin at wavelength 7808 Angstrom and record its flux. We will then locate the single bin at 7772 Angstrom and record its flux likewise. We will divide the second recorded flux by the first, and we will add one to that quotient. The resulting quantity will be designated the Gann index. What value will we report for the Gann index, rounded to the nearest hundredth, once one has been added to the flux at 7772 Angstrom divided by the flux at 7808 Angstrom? 1.97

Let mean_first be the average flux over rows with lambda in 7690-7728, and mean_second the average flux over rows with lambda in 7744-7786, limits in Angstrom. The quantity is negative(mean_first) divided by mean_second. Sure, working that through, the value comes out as -1.02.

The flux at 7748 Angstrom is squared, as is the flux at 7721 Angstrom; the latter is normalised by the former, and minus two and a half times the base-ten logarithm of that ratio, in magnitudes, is 0.11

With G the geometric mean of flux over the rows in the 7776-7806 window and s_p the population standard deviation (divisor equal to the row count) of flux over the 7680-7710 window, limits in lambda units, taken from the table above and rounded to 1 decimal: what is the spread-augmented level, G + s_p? 39.1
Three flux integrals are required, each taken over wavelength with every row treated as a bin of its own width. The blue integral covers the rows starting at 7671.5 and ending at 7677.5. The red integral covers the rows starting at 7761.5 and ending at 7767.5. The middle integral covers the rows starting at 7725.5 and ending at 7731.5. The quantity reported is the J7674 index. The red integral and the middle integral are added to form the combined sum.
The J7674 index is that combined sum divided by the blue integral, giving 1.89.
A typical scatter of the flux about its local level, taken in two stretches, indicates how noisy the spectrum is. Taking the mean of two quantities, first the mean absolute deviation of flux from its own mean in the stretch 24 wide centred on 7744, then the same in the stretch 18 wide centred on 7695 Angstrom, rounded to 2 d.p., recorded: 0.67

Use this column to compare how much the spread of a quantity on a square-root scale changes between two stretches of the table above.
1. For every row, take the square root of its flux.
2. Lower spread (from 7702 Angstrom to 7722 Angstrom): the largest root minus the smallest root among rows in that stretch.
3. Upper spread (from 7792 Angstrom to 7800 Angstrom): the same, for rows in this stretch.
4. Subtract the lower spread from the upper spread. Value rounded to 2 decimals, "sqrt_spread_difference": -0.17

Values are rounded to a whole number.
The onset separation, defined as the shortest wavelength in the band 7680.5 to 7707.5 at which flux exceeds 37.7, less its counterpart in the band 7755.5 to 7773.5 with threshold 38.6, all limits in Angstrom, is -78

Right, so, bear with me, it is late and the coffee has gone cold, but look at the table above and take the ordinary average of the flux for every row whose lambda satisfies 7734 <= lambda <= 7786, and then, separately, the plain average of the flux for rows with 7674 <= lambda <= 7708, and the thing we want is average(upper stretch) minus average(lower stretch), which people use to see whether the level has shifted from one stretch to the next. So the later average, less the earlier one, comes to -1.5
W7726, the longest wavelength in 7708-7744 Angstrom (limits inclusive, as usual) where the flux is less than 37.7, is 7742 Angstrom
